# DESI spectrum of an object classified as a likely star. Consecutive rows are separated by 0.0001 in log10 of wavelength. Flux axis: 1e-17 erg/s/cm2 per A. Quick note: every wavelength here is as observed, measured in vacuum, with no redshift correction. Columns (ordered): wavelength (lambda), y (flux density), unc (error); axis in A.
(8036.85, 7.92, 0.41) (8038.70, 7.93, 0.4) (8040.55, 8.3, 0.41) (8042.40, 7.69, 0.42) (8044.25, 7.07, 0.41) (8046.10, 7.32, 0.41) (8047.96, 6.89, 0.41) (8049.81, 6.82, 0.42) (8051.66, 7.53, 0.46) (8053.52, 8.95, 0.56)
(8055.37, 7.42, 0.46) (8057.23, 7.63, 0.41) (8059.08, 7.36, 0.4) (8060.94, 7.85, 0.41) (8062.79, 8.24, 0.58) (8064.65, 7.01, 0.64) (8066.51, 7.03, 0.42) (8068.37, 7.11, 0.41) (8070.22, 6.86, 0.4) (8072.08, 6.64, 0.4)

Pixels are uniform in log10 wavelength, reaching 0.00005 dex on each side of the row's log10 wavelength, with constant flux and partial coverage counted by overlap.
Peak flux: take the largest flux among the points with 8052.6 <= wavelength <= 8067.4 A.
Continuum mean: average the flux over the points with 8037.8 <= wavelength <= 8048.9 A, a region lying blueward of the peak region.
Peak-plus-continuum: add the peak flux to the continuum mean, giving 16.5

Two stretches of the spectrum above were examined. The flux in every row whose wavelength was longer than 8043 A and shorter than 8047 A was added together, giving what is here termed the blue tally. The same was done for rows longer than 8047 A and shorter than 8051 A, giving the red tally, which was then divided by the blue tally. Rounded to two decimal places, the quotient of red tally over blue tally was 0.95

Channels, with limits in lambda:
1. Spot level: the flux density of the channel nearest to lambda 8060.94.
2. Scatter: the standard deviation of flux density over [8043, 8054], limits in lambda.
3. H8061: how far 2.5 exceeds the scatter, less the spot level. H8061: -6.1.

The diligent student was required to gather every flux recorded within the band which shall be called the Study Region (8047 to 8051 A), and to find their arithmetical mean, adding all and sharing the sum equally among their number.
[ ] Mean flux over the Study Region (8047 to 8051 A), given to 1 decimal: 6.9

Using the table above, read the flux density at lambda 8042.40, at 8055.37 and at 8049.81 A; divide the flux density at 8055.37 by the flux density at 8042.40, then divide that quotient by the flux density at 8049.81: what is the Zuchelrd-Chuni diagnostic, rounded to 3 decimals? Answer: 0.141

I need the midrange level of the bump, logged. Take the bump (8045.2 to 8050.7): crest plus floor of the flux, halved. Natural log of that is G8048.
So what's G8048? 1.96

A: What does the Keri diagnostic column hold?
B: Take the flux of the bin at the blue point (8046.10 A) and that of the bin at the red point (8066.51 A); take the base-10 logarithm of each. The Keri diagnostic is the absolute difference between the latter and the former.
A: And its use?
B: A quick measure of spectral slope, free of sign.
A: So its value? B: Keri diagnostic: 0.018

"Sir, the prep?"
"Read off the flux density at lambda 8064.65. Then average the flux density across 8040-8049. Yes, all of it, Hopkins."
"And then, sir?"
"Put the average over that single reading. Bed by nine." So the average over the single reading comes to 1.06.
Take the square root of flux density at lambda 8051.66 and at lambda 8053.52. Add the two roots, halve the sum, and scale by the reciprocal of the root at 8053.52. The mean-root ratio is 0.96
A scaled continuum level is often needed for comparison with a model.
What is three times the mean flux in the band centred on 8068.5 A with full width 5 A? 21.0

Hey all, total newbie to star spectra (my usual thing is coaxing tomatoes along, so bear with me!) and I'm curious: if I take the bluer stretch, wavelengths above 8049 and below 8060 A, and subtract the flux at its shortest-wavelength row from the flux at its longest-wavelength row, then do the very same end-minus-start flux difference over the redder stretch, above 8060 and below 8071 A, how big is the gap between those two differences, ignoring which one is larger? 1.5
